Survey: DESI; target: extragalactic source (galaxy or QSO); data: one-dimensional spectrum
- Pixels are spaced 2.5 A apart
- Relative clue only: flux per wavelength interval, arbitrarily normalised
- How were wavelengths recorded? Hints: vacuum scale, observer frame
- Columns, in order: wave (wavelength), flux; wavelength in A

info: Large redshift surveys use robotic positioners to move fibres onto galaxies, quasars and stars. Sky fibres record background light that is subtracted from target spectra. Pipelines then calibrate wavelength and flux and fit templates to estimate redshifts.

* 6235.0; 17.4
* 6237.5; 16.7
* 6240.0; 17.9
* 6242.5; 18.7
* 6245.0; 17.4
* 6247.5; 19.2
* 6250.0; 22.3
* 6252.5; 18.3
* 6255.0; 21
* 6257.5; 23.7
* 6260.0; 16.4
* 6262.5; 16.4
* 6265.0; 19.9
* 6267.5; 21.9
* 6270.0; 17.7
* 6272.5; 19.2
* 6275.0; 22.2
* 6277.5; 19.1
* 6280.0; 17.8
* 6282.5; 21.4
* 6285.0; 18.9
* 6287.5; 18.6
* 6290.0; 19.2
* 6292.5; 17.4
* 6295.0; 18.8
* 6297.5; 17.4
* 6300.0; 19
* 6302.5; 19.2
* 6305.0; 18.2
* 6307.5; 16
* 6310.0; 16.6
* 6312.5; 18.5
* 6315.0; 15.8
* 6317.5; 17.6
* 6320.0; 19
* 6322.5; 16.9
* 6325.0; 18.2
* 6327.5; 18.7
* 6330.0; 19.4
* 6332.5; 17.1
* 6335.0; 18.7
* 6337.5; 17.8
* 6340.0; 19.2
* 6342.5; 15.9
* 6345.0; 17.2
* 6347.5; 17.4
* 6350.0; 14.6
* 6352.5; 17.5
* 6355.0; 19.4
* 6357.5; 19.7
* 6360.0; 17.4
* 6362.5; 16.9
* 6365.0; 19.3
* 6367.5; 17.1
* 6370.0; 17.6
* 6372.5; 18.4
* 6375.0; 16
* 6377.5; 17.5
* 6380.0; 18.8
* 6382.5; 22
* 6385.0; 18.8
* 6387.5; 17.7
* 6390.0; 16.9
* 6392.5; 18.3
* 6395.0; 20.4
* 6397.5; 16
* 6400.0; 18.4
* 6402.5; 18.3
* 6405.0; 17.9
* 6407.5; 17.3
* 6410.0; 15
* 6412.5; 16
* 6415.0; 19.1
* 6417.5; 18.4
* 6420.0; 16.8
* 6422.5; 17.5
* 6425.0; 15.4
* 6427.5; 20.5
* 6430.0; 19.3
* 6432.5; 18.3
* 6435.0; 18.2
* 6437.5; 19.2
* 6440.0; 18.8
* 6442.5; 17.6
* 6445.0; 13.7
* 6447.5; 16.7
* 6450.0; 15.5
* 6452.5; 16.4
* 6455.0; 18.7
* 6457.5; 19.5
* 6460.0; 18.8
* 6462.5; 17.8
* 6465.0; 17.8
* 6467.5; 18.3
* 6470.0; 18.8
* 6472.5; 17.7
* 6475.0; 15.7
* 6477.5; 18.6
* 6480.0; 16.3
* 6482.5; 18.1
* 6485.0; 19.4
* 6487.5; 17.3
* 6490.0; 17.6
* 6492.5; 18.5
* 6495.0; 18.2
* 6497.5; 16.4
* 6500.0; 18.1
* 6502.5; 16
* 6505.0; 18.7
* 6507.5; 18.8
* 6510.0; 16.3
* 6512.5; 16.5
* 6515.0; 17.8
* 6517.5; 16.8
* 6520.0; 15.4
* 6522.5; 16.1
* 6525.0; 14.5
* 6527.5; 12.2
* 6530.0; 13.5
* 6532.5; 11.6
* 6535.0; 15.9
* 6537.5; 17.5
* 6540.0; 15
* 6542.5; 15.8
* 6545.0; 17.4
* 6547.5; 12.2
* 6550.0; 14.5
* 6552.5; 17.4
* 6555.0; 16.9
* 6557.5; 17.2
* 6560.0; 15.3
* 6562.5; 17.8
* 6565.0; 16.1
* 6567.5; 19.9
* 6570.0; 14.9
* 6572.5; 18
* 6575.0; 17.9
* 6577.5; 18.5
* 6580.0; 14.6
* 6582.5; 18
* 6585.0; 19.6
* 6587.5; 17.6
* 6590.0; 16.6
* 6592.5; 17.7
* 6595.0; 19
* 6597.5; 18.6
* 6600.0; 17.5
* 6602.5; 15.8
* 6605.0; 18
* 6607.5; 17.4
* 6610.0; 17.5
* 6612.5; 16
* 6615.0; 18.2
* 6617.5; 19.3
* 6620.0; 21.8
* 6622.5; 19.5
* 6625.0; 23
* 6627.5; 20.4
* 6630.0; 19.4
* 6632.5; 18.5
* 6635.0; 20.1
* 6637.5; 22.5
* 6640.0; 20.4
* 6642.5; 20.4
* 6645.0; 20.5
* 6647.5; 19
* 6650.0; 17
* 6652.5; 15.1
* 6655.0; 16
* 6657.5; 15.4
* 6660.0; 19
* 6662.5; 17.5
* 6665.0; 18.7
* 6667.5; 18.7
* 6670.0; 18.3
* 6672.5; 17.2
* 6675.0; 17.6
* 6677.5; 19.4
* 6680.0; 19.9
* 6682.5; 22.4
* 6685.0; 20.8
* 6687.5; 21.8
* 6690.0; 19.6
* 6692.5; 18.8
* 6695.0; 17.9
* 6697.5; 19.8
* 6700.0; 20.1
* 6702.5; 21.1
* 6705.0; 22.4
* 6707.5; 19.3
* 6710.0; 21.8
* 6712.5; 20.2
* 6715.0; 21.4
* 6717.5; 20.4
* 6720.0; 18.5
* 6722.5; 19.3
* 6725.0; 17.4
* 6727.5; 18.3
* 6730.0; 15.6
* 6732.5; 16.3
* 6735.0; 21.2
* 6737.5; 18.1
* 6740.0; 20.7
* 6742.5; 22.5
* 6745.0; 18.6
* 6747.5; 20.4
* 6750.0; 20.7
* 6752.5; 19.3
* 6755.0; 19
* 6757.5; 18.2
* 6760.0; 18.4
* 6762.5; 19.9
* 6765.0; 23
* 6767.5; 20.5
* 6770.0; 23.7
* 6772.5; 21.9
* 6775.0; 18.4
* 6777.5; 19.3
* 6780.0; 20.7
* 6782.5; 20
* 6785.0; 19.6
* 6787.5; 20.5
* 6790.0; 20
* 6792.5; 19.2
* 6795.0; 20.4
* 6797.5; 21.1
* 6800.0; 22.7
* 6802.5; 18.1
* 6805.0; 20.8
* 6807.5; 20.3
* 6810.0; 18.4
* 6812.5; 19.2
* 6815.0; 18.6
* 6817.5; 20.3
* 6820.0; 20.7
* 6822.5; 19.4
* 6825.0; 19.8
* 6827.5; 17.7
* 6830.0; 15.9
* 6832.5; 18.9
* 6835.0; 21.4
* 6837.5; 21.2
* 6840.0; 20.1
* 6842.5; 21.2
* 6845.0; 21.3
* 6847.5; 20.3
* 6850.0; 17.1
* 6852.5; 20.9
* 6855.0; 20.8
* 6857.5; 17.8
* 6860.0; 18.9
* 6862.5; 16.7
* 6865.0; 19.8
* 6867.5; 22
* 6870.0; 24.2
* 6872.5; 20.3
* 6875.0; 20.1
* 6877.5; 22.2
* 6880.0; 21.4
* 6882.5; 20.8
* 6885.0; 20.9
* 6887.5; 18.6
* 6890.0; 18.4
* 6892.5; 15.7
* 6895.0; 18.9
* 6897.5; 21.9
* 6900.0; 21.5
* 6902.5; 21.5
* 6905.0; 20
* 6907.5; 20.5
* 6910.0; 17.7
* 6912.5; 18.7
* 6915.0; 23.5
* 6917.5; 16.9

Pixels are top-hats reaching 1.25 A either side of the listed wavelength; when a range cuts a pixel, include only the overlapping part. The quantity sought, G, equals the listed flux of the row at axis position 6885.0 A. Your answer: 20.9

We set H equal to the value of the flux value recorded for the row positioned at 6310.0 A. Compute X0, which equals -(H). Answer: -16.6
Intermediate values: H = 16.6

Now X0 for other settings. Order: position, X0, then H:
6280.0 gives -17.8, 17.8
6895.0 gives -18.9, 18.9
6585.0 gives -19.6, 19.6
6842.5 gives -21.2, 21.2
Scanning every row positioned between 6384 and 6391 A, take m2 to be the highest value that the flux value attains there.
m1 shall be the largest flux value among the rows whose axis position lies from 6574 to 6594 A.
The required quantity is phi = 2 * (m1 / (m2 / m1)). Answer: 41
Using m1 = 19.6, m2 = 18.8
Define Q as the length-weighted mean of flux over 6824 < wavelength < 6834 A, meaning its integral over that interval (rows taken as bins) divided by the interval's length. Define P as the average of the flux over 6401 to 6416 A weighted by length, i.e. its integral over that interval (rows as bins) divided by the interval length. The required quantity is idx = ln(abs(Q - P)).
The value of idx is -0.2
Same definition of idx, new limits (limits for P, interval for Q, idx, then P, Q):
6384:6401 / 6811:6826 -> 0.5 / 18.1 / 19.6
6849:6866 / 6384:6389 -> -0.3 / 18.9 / 18.2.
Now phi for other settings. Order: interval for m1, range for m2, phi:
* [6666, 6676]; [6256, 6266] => 30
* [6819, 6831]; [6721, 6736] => 40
